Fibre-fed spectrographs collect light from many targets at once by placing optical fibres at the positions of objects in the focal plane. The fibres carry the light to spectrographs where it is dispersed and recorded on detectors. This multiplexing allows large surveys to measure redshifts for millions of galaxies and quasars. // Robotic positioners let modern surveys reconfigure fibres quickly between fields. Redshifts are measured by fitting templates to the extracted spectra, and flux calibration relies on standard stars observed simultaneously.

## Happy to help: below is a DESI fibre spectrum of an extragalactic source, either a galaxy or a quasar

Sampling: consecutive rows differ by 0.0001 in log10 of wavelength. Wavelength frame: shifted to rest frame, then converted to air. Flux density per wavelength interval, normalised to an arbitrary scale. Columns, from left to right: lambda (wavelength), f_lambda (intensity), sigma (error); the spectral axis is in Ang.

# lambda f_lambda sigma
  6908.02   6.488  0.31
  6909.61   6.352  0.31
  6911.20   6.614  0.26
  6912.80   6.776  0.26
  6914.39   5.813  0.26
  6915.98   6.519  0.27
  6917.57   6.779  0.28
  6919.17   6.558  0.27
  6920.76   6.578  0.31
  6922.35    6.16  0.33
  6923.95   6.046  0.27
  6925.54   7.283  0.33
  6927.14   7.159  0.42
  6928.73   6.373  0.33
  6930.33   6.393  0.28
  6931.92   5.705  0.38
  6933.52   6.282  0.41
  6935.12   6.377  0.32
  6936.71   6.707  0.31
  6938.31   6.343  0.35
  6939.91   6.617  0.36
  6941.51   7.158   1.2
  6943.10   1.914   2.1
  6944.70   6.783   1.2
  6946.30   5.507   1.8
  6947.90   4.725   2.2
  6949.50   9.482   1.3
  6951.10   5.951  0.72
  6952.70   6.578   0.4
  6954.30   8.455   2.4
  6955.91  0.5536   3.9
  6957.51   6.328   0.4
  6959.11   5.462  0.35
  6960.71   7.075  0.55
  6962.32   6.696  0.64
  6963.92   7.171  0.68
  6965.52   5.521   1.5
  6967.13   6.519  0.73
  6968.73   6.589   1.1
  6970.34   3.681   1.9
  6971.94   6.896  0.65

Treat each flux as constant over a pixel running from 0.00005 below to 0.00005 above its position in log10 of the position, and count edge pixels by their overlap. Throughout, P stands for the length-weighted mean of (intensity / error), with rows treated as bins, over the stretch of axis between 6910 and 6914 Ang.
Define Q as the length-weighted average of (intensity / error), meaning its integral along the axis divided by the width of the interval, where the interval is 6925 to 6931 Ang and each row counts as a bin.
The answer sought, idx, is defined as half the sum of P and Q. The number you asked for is 23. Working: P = 25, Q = 20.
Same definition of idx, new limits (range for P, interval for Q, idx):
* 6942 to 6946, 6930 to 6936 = 11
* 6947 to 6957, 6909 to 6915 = 15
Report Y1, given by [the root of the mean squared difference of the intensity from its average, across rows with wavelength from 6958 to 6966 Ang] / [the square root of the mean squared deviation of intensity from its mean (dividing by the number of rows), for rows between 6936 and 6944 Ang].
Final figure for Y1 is 0.39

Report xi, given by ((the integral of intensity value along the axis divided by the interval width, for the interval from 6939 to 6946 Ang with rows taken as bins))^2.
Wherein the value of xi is 32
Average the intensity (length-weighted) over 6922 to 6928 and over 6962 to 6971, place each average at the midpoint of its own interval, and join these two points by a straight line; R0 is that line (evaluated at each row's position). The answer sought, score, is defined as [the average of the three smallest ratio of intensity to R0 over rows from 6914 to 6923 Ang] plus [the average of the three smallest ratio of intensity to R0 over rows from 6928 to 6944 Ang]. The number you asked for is 1.61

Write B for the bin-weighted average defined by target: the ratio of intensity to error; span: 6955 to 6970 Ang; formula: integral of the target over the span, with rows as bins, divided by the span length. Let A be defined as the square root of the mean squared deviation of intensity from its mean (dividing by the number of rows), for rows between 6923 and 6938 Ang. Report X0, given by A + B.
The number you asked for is 9.5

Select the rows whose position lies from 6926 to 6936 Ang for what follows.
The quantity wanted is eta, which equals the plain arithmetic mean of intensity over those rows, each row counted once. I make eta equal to 6.38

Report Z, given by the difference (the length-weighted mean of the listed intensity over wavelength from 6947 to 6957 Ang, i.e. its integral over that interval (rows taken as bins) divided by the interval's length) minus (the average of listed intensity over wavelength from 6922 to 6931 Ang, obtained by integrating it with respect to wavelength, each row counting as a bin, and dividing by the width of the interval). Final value -0.6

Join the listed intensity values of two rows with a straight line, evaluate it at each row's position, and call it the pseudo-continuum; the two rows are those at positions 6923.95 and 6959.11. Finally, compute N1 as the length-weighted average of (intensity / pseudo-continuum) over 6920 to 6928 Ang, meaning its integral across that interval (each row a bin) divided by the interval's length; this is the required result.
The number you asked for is 1.10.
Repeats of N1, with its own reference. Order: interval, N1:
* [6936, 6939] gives 1.12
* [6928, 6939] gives 1.07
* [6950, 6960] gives 1.03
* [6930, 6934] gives 1.03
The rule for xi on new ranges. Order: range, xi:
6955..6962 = 25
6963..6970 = 39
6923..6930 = 45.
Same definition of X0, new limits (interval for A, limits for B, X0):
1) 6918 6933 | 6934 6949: 11.2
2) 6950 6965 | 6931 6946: 15.3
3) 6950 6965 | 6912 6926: 24.9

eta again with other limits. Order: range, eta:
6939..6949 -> 5.45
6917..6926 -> 6.57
